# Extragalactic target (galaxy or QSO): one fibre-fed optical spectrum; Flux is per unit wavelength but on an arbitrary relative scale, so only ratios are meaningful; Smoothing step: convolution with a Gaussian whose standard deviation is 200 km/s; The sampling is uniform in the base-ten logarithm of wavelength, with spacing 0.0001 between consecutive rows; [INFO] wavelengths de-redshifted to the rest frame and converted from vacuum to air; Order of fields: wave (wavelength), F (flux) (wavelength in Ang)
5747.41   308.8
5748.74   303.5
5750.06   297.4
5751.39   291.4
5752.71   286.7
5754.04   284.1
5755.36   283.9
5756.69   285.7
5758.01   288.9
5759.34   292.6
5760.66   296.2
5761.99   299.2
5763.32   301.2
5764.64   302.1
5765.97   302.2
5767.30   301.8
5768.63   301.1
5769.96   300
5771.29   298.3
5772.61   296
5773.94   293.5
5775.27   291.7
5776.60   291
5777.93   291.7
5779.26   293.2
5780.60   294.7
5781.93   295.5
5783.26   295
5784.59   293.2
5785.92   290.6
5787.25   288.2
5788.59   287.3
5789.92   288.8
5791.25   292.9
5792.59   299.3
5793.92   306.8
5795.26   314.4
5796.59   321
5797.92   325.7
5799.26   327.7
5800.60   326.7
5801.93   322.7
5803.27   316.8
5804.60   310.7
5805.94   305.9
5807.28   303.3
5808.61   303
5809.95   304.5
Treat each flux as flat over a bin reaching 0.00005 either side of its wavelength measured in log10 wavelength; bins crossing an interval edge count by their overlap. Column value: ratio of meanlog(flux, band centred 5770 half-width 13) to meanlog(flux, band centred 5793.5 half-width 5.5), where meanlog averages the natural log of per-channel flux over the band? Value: 0.995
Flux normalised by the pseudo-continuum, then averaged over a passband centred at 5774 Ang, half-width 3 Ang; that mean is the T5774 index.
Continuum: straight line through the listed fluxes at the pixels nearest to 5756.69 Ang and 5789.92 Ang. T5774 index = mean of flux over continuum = 1.02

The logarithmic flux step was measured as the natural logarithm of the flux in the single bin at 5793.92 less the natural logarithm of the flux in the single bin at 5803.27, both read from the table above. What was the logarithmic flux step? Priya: -0.03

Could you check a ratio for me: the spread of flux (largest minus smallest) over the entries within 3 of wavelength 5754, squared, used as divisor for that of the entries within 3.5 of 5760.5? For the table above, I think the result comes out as 0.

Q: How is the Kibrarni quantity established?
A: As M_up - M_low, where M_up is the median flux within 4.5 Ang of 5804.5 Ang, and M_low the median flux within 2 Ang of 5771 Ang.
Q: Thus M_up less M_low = 12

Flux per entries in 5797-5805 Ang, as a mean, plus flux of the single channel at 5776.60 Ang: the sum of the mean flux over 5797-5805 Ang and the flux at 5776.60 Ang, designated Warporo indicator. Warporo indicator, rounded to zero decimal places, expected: 613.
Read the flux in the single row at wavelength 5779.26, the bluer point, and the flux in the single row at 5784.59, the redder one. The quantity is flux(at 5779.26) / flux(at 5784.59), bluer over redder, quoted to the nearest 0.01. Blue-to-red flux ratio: 1.00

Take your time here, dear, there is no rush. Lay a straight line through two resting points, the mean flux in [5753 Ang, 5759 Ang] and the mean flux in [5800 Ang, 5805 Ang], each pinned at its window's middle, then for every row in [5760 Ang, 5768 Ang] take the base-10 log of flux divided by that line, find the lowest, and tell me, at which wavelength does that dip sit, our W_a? 5760.66 Ang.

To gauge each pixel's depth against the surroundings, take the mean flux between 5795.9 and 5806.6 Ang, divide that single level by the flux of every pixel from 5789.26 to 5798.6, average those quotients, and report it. 1.04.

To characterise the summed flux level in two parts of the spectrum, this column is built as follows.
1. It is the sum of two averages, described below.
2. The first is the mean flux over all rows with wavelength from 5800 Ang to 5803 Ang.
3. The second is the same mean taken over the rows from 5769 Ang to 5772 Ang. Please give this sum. 624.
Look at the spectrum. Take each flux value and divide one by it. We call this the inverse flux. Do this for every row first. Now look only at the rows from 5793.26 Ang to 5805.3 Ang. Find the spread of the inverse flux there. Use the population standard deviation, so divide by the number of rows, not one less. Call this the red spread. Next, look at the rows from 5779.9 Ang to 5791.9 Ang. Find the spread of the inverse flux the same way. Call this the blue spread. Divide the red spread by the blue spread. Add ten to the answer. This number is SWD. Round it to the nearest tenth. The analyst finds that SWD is 12.0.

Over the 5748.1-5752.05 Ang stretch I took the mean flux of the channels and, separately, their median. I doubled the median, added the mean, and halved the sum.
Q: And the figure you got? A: 446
